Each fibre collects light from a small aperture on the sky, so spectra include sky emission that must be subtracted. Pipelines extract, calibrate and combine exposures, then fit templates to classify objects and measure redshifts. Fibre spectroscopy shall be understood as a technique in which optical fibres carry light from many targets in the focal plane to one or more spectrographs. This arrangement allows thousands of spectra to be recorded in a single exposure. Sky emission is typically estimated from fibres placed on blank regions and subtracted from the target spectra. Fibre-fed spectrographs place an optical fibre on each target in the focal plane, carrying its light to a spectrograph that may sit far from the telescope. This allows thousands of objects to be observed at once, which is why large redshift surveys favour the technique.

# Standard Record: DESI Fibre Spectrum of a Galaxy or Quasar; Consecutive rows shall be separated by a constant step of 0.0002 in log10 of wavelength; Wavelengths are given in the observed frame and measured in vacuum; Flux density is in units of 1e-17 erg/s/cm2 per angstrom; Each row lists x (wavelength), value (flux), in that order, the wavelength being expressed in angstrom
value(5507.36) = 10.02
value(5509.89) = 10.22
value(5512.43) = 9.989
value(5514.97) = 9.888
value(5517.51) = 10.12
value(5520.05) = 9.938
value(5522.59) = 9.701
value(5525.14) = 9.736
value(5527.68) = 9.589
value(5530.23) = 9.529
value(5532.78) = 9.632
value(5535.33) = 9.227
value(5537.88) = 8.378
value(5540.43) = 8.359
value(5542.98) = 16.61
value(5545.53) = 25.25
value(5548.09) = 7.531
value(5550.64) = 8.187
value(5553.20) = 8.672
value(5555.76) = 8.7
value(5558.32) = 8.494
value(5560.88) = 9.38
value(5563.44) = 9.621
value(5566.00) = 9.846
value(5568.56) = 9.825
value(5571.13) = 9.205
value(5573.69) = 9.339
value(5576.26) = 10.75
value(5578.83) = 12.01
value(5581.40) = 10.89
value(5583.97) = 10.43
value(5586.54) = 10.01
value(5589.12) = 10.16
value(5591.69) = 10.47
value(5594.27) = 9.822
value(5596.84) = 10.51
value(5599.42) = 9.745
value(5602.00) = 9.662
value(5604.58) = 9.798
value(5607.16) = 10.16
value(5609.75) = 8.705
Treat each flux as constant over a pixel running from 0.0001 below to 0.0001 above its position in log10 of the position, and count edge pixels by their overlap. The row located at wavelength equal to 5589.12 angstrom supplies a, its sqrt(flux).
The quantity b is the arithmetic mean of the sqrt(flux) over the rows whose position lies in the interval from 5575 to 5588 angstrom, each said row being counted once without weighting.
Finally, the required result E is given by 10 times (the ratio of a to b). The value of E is 9.7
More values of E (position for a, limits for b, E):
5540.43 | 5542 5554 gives 8.2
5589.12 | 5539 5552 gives 9.1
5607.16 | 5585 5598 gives 10.0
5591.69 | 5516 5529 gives 10.3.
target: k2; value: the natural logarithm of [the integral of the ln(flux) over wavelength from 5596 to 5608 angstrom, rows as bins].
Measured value 3.32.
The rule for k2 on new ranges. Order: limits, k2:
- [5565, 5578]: 3.39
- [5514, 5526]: 3.31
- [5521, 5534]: 3.38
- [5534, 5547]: 3.48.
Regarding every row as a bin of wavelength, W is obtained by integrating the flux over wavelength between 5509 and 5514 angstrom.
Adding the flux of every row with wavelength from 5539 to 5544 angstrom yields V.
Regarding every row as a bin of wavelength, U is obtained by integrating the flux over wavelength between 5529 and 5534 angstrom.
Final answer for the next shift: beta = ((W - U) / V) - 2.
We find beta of -1.90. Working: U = 47.9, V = 25.0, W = 50.4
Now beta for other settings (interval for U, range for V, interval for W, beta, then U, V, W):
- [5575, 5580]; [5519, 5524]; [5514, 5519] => -2.34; 56.8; 19.6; 50.1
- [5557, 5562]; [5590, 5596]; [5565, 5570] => -1.78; 44.6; 20.3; 49.1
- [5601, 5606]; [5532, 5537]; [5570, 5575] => -2.12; 48.7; 18.9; 46.4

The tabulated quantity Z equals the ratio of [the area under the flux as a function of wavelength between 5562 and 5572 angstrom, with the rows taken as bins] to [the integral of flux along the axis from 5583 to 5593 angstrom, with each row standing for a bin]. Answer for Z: 0.94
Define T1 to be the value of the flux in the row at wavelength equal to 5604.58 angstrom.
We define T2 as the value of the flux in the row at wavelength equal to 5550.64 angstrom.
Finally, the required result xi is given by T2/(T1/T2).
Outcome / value 6.8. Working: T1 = 9.798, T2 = 8.187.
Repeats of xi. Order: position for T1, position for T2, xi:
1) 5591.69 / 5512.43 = 9.5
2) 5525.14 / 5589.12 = 10.6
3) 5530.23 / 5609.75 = 8.0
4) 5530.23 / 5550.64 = 7.0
